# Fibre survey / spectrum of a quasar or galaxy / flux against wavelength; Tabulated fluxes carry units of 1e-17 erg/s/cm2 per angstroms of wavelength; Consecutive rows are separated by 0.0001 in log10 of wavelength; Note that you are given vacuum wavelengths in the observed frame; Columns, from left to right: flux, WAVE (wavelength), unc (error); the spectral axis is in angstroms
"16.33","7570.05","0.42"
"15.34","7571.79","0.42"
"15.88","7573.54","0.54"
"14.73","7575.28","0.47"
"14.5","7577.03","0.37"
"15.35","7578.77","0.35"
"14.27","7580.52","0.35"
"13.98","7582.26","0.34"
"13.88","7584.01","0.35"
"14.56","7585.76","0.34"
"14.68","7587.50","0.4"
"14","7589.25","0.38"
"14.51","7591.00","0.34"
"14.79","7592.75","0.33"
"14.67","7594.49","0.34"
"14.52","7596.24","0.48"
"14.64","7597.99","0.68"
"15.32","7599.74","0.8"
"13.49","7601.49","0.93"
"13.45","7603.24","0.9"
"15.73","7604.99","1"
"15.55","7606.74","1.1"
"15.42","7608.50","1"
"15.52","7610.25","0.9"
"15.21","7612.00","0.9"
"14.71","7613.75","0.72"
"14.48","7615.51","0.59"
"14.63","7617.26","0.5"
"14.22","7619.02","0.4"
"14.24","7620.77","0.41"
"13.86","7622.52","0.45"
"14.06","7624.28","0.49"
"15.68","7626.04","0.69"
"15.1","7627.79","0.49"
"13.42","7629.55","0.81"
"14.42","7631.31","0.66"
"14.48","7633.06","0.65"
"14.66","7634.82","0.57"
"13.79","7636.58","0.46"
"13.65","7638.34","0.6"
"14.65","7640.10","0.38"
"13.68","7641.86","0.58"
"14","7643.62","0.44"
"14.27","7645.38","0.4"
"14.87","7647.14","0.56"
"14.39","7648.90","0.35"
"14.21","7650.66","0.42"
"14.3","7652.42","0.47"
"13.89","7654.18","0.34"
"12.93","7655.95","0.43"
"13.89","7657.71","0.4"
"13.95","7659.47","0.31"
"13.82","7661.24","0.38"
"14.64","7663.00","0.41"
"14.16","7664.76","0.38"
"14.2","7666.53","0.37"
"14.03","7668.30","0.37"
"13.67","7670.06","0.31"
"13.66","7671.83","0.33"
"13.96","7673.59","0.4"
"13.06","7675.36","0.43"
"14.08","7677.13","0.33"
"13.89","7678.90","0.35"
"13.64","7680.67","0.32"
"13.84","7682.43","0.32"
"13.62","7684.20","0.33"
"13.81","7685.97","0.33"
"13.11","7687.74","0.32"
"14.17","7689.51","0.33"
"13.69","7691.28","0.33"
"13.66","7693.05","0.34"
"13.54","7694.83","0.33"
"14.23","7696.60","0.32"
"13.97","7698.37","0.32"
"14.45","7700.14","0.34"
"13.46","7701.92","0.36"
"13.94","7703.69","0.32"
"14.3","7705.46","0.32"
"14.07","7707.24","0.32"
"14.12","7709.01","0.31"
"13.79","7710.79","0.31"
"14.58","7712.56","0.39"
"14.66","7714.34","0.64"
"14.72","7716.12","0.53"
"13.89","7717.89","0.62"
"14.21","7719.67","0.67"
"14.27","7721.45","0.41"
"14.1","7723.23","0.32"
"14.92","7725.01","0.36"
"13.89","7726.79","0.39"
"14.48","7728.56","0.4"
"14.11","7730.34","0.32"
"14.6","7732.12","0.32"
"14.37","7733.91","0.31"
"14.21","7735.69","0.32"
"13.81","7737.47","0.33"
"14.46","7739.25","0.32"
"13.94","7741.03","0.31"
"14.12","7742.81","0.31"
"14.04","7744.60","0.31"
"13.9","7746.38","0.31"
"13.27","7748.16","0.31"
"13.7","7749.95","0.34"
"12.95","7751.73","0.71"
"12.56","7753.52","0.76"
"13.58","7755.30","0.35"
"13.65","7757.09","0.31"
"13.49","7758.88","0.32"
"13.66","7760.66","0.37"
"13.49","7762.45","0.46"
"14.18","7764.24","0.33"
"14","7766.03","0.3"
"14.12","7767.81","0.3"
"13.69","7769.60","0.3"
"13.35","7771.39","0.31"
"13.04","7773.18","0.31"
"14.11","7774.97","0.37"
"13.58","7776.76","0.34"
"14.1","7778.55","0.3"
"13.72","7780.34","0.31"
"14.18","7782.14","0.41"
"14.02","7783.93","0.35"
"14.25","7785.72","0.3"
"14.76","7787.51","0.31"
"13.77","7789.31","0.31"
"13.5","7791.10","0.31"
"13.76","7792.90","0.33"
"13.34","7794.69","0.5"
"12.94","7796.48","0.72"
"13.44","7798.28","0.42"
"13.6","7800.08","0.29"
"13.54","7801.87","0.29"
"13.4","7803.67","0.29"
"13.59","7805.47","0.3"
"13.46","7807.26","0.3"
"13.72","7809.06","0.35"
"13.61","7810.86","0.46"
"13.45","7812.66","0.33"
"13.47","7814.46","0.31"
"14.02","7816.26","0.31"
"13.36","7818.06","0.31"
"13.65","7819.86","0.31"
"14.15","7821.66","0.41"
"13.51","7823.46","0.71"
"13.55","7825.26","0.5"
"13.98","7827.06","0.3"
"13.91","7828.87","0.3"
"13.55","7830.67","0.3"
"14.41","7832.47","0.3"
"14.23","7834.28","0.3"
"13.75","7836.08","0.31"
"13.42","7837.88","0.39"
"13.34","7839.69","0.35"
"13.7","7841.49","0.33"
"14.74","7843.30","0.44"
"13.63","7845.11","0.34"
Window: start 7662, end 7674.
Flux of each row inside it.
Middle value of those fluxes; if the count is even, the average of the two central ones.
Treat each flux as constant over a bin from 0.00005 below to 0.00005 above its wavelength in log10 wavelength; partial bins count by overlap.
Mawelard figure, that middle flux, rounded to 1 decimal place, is 14.0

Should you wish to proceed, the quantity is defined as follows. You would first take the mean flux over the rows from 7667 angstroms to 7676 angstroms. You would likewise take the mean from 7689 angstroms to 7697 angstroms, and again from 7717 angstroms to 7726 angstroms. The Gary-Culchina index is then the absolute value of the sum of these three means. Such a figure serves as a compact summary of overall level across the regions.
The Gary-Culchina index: 41.8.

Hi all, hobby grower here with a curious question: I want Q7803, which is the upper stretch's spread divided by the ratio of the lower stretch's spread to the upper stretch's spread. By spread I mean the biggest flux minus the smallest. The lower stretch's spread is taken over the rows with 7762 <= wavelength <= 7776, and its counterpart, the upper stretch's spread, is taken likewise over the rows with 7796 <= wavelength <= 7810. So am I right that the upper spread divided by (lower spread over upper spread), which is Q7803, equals 0.53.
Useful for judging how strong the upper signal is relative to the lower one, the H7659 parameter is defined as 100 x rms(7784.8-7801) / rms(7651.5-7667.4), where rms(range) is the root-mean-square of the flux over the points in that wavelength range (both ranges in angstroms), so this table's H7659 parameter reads 98.1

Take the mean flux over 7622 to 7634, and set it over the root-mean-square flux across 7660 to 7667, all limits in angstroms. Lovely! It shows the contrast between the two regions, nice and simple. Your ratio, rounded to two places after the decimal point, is 1.02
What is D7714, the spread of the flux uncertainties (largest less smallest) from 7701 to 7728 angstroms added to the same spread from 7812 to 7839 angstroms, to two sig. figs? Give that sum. 0.77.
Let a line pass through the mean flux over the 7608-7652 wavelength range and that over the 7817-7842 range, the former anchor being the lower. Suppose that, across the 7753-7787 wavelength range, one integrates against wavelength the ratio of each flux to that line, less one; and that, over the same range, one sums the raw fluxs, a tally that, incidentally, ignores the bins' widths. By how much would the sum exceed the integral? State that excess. 261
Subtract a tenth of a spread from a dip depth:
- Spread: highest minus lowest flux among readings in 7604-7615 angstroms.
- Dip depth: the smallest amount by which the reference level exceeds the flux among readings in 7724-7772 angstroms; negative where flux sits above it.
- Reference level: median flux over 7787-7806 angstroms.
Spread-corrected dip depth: -1.5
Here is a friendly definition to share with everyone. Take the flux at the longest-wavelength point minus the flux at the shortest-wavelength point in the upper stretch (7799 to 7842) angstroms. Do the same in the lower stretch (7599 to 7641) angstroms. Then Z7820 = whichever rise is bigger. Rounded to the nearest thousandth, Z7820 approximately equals 0.100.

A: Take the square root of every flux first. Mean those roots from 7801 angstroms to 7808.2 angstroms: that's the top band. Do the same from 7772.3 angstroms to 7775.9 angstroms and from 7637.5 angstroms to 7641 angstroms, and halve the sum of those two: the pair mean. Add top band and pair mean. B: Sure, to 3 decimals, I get 7.396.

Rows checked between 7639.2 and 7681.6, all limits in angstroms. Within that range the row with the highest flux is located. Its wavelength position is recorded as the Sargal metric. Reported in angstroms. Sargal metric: 7647.14 angstroms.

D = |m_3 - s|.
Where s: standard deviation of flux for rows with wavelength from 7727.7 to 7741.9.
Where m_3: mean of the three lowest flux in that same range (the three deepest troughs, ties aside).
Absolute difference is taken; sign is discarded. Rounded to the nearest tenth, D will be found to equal 13.7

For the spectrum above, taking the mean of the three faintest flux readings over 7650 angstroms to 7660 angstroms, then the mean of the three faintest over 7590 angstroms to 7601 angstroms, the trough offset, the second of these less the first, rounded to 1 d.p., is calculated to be 1.0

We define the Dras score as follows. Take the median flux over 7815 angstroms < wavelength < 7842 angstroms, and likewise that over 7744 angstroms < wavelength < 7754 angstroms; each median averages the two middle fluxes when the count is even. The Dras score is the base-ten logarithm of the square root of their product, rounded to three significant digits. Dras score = 1.13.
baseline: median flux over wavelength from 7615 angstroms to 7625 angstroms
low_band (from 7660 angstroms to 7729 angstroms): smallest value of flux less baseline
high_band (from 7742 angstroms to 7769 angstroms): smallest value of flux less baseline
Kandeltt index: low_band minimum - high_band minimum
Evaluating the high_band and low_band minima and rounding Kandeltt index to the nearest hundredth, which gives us 0.50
